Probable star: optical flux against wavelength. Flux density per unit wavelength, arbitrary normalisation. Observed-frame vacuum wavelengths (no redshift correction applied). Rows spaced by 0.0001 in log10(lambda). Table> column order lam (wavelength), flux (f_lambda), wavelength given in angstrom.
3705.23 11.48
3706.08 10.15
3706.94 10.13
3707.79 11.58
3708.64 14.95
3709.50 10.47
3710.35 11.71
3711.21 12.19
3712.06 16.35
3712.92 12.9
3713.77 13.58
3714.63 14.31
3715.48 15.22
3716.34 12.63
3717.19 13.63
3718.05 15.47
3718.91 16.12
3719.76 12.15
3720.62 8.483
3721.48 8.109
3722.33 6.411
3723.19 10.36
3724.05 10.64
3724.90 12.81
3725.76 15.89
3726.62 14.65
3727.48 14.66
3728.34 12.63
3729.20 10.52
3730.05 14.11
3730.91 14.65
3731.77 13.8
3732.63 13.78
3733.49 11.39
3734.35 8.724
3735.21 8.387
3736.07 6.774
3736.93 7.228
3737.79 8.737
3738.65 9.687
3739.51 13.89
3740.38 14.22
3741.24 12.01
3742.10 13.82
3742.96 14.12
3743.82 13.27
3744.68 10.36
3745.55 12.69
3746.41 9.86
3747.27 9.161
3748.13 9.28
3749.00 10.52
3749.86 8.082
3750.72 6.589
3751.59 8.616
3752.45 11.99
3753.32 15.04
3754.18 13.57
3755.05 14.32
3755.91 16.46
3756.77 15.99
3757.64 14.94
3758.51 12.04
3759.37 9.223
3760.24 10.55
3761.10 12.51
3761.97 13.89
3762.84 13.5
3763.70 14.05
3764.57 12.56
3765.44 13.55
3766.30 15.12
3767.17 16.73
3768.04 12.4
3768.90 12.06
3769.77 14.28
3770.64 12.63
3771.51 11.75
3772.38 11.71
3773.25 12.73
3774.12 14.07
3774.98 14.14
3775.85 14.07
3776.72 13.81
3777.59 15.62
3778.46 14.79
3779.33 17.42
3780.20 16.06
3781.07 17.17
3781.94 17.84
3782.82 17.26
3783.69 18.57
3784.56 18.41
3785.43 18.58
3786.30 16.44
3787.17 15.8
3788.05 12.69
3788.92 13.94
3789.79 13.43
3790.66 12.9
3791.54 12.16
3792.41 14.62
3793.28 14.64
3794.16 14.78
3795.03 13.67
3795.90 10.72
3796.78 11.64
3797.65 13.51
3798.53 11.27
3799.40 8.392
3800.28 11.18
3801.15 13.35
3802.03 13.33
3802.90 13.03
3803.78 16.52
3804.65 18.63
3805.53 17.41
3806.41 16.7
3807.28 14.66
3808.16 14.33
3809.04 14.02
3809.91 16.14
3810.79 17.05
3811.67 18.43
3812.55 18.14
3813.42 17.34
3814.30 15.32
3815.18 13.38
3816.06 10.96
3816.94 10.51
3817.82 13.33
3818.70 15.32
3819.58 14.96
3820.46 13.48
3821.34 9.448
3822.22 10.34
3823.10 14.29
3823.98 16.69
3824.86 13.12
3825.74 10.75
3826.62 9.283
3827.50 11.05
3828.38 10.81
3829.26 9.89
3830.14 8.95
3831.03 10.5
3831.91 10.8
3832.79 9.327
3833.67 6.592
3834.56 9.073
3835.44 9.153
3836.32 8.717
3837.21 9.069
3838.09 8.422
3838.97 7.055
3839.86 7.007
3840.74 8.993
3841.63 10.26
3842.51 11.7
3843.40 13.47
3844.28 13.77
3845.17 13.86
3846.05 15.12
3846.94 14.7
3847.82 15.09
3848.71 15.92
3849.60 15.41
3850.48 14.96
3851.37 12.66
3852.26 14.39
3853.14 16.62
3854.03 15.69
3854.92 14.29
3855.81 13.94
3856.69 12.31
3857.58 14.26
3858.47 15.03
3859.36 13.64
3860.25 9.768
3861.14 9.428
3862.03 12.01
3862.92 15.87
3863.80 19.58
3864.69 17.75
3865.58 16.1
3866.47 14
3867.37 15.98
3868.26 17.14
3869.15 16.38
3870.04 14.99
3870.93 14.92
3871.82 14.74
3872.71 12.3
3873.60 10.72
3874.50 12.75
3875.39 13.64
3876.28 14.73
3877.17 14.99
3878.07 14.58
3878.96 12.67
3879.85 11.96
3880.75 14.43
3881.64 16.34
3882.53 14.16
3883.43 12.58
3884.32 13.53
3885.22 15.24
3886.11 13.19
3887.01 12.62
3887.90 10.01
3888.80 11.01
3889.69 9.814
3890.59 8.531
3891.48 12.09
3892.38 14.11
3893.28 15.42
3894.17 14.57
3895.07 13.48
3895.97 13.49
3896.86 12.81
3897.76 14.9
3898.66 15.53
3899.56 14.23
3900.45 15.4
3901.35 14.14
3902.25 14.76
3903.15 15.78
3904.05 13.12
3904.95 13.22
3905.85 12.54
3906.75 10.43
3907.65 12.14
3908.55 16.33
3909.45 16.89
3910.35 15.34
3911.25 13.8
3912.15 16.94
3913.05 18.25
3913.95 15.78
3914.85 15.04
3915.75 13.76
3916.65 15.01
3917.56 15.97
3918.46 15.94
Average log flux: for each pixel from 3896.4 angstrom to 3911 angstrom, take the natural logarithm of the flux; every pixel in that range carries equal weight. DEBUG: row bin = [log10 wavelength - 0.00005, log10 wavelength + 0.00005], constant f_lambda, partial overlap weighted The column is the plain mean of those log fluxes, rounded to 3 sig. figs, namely 2.65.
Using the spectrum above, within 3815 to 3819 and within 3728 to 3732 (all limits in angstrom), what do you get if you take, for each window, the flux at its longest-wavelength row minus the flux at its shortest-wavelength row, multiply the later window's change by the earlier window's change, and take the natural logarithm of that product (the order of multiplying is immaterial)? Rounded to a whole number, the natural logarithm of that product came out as 1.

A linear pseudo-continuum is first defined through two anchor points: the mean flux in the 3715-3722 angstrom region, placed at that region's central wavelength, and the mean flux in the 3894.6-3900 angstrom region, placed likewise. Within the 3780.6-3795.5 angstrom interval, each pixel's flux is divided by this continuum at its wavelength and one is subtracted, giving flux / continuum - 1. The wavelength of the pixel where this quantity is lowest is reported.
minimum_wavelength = 3791.54 angstrom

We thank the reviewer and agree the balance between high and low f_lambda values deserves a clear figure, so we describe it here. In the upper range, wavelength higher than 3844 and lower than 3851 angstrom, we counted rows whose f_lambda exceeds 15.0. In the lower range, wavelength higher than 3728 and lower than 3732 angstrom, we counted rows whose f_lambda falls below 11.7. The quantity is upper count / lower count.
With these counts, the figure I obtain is 4.0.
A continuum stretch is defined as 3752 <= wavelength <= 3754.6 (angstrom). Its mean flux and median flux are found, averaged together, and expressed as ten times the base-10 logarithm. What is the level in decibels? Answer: 11.32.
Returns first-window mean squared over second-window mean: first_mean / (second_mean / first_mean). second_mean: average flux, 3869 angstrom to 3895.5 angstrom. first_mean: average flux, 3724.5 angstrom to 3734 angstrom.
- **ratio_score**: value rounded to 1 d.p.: 13.7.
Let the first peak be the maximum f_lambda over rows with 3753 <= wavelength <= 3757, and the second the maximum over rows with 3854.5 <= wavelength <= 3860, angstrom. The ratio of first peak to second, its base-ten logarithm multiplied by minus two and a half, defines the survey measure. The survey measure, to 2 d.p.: -0.10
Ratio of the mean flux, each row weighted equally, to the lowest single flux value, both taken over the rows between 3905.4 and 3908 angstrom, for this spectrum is 1.12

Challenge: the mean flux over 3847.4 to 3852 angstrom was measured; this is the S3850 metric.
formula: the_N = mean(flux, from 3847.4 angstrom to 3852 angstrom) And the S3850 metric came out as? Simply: 15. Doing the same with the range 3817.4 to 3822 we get 13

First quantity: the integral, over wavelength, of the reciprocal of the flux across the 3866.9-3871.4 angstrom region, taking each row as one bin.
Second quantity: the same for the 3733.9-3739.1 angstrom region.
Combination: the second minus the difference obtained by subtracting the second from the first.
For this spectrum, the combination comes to 1.0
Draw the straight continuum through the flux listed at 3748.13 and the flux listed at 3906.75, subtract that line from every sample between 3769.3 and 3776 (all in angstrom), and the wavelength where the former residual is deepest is 3772.38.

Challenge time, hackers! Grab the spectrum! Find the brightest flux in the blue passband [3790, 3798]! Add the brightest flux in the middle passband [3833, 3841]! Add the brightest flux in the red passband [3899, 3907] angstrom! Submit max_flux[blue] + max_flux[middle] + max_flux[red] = 40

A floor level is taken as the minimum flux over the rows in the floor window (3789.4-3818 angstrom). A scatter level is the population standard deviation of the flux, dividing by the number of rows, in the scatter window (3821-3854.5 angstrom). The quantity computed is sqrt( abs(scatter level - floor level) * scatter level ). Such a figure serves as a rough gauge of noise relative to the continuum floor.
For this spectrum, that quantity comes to 4.0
